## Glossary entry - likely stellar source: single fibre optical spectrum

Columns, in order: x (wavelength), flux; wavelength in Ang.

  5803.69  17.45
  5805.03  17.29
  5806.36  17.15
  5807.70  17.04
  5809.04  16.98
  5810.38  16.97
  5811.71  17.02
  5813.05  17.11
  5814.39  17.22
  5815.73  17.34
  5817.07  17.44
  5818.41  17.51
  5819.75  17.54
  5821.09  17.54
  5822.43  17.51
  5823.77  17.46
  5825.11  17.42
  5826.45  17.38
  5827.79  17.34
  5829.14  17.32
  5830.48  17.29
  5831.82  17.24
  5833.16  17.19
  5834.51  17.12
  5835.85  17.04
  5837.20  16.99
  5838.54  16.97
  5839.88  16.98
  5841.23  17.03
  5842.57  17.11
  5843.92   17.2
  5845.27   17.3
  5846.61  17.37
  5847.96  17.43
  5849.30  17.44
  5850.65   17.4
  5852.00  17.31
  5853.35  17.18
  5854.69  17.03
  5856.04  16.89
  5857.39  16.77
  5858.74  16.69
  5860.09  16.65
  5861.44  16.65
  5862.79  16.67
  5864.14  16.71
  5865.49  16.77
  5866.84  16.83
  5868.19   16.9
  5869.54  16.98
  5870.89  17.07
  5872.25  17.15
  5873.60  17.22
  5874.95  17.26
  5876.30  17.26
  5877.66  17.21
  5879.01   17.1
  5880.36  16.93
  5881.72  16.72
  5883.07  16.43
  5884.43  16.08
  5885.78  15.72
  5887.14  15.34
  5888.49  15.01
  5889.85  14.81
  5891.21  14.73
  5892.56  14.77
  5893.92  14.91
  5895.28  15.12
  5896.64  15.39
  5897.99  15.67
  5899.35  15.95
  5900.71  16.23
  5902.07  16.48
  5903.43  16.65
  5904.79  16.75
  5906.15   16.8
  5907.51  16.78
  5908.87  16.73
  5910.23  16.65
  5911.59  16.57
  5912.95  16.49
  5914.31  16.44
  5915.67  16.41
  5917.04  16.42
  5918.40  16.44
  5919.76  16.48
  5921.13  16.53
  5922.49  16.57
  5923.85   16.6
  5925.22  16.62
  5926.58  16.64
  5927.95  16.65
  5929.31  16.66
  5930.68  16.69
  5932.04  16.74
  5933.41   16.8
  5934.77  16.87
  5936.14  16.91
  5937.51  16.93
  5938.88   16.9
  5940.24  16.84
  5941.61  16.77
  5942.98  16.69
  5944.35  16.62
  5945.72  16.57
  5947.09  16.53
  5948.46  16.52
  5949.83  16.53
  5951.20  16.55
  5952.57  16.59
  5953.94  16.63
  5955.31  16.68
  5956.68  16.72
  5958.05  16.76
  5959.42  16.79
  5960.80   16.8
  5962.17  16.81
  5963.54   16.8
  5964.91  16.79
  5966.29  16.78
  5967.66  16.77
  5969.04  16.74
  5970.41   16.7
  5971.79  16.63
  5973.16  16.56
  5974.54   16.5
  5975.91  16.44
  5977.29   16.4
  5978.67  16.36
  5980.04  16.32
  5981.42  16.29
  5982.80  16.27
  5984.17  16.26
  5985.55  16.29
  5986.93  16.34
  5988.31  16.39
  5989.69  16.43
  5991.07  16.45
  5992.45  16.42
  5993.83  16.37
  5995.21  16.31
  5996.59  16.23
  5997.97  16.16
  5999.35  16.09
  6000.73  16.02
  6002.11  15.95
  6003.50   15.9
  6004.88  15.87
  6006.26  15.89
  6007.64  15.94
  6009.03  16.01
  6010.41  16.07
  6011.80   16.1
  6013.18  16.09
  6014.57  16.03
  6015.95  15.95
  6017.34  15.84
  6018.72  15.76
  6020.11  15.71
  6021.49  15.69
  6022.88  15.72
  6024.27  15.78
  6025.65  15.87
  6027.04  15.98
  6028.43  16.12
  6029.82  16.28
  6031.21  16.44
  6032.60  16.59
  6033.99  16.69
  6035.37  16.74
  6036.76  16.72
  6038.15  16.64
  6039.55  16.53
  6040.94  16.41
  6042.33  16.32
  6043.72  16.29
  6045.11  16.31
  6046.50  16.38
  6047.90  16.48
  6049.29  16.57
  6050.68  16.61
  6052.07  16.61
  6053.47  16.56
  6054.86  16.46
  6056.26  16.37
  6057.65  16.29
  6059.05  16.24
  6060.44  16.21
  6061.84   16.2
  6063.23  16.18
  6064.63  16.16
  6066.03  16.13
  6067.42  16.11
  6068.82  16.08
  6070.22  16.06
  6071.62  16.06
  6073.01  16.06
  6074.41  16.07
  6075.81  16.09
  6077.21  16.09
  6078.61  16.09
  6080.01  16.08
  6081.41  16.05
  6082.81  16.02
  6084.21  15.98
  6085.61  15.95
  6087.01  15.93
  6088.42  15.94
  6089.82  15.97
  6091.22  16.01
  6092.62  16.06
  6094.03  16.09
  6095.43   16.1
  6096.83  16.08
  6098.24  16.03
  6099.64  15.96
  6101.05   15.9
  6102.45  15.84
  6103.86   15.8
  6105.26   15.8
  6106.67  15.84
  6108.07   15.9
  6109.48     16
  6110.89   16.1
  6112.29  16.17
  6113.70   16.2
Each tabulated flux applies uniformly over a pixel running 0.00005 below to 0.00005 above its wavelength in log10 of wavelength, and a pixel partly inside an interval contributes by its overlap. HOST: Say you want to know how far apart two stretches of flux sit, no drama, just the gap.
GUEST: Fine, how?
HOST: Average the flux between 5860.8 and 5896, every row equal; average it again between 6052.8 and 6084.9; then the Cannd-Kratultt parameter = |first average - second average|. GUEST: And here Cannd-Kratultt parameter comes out 0.16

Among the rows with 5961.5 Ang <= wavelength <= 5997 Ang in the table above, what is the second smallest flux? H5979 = 16.26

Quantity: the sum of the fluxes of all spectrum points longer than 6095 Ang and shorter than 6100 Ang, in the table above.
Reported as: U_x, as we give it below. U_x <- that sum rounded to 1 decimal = 64.2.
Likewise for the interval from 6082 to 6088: 63.9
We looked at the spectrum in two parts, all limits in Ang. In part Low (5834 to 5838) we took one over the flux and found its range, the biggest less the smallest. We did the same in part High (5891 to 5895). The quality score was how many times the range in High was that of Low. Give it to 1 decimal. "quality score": 1.8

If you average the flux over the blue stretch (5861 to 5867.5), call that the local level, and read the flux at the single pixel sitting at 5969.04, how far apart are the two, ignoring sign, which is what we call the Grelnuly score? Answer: 0.01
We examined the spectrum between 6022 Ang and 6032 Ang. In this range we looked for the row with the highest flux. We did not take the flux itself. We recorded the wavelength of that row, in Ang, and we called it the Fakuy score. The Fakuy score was 6031.21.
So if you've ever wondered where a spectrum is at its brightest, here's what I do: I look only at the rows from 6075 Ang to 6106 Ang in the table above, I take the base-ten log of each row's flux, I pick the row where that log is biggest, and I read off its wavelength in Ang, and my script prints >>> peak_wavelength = 6095.43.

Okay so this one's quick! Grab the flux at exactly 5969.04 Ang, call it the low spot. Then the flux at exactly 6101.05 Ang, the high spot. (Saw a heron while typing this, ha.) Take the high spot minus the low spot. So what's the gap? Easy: -0.8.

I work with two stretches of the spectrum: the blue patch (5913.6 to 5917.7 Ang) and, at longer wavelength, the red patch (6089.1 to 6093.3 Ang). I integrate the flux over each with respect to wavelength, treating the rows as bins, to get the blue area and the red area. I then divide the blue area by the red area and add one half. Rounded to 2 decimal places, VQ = 1.50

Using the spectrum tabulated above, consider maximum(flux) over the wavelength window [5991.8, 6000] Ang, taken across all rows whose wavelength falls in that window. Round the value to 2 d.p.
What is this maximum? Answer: 16.42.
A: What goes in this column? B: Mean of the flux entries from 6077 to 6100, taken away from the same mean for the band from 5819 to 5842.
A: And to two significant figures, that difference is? 1.2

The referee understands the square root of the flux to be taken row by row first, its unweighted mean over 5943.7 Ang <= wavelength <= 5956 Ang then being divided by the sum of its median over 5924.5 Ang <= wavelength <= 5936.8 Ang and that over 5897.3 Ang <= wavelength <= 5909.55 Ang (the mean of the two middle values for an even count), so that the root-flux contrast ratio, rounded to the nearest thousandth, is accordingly 0.499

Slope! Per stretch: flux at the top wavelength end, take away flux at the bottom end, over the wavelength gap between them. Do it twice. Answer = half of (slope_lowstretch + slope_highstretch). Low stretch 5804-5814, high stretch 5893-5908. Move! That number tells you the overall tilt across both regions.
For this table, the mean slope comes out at 0.058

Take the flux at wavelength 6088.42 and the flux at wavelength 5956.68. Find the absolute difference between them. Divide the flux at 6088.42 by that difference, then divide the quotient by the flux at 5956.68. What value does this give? 1.2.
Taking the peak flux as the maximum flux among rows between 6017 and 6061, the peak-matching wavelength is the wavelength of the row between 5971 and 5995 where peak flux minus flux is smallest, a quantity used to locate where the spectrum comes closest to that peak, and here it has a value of 5971.79 Ang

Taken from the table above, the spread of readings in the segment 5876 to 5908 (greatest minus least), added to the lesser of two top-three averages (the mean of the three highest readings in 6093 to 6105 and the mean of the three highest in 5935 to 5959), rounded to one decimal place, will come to 18.6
